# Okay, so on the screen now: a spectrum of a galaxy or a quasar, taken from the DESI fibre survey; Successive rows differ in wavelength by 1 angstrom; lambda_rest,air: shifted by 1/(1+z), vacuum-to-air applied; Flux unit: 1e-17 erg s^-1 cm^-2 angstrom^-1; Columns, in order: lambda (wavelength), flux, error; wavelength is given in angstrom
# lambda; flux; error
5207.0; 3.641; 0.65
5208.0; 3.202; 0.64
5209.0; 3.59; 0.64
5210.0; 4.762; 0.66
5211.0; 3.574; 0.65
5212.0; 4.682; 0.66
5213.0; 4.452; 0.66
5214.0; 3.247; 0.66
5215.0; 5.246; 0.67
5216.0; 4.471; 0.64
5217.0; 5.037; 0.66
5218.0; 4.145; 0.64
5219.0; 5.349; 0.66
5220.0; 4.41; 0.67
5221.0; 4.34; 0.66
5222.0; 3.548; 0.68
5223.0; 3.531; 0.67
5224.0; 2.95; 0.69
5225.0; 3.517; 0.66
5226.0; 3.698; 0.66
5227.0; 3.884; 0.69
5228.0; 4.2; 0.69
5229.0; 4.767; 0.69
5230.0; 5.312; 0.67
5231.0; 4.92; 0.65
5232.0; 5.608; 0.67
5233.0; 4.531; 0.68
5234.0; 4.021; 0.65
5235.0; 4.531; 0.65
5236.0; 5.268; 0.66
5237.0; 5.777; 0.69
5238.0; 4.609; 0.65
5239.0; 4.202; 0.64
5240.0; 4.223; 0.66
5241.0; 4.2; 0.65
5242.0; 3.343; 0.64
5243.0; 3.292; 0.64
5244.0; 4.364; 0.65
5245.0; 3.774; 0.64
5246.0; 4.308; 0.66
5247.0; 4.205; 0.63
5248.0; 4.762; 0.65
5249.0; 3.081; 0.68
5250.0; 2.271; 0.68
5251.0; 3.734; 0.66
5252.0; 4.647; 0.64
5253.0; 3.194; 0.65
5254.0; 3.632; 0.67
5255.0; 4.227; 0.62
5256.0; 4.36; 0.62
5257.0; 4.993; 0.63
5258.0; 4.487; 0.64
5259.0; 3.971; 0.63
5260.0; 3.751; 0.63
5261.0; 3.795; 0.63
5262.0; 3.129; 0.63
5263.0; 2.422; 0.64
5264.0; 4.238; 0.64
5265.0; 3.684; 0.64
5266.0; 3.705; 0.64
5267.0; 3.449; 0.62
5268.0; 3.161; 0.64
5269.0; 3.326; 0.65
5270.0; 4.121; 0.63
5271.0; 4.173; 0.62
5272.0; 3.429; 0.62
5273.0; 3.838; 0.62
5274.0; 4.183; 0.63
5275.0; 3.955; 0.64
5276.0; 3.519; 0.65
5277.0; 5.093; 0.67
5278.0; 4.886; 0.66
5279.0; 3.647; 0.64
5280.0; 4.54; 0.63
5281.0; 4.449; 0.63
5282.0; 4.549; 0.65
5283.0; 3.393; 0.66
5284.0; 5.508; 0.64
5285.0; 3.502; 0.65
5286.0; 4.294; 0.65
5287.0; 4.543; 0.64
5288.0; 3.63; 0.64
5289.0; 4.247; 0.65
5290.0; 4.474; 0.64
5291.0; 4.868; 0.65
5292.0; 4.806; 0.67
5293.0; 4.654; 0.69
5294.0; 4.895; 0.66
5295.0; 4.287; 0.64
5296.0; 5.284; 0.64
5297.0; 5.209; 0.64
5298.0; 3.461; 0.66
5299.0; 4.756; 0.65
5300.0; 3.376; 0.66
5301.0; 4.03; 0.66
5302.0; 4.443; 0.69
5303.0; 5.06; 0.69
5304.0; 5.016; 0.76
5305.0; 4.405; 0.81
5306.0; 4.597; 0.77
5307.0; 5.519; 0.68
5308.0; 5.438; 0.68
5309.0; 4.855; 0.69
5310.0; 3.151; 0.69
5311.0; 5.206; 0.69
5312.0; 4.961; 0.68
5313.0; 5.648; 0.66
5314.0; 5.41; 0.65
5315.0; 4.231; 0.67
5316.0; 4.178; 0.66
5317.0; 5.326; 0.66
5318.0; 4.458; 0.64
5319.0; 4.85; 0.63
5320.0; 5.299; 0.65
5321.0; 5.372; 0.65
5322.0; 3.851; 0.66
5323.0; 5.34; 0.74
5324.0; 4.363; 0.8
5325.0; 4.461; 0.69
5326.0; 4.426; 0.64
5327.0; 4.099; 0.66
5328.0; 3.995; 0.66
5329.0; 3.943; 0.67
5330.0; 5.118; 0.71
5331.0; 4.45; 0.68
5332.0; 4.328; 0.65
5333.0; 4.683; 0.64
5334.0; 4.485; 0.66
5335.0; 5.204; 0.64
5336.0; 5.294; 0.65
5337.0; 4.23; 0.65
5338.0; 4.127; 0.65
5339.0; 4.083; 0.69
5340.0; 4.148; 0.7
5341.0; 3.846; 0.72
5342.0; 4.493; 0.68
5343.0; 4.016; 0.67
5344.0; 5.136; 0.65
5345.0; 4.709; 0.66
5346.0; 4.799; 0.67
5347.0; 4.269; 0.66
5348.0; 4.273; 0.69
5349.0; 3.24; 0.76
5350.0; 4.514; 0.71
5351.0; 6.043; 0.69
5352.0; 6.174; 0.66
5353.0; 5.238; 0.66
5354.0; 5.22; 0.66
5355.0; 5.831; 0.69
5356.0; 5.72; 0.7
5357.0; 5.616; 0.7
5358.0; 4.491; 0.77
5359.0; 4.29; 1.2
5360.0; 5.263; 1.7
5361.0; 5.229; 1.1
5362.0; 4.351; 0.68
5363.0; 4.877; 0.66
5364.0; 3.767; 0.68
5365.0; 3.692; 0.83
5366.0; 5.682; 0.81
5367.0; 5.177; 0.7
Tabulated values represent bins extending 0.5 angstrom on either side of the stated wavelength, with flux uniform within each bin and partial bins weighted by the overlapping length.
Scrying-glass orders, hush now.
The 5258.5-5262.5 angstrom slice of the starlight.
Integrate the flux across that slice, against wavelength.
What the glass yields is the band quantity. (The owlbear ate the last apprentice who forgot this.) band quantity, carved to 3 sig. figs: 14.6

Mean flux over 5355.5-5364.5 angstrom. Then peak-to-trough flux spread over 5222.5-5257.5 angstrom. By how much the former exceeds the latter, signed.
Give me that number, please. 1.34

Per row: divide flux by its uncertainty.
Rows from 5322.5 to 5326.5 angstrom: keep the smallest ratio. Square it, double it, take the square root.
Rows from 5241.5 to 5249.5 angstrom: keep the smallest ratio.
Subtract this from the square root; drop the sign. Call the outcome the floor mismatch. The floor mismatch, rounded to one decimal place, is 3.2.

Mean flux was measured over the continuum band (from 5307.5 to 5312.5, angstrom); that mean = 4.7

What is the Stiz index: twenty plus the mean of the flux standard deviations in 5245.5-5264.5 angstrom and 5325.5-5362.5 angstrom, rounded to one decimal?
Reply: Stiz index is 20.7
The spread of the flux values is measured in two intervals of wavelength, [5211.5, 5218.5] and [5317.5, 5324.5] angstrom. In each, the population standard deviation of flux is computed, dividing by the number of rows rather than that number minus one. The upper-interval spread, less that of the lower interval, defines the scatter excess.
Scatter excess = -0.06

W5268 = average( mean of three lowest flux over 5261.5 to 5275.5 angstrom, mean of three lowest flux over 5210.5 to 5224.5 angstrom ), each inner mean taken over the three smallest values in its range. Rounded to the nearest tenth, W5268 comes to 3.1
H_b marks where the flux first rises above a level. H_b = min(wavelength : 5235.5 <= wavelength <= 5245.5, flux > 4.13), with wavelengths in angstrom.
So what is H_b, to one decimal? 5236.0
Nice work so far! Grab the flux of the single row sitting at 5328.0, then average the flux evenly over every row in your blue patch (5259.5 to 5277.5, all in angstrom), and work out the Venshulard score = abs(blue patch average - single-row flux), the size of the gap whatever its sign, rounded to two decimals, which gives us 0.27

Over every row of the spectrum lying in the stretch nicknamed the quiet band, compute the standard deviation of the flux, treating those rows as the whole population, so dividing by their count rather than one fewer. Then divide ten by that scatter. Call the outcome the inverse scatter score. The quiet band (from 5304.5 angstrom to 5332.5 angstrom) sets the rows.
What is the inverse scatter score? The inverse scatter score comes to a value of 16.4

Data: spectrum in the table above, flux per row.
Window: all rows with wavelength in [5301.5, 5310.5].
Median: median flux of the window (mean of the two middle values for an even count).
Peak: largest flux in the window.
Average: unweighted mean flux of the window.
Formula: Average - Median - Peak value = -5.7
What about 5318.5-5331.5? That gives -5.2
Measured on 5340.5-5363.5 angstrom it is -6.1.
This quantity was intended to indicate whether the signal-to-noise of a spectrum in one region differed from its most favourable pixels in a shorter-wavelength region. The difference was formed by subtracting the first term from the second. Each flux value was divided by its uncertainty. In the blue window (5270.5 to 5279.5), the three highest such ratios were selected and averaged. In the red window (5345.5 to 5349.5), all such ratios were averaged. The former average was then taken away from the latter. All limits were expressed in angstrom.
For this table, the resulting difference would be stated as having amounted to -1.2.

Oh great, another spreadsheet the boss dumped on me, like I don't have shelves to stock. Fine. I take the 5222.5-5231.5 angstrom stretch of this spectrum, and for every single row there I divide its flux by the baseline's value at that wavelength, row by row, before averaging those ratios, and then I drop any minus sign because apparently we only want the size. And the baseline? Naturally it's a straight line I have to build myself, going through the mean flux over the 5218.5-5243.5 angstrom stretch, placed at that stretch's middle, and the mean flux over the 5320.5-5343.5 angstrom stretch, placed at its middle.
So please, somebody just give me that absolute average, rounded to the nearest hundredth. 0.95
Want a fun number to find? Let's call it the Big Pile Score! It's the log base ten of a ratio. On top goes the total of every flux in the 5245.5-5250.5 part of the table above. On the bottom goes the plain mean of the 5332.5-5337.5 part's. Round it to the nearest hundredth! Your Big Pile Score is 0.59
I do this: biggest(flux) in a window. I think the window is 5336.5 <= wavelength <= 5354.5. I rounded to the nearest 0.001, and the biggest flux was 6.174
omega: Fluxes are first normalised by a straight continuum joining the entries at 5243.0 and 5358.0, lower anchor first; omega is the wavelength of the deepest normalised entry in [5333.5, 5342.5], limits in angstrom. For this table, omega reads 5341.0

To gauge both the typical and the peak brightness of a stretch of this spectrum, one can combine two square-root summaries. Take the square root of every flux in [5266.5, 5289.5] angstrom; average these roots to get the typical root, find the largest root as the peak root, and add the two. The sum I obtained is 4.36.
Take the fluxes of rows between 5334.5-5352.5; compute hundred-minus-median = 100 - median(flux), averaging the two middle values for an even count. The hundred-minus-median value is 95.6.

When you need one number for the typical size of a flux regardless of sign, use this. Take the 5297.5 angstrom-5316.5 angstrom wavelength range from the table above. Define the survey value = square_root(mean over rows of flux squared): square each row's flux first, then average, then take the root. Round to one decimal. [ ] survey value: 4.7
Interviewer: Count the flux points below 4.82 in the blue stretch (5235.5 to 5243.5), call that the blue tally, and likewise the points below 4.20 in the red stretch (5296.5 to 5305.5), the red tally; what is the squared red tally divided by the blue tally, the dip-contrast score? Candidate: 1.5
